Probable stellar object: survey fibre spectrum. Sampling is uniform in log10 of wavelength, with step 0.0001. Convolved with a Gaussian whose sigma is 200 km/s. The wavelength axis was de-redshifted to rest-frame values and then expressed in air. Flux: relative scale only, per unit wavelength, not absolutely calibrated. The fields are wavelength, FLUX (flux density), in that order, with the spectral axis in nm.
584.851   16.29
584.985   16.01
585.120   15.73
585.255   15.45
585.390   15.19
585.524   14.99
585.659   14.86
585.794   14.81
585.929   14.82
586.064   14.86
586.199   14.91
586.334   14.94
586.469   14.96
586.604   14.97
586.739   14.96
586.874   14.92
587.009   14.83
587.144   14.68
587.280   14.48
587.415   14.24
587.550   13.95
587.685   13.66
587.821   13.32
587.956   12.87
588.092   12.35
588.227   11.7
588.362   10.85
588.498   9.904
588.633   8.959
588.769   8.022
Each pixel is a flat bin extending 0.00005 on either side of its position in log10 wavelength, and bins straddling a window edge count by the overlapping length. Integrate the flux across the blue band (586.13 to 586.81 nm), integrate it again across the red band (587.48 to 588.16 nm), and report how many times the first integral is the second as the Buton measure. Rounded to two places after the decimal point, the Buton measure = 1.13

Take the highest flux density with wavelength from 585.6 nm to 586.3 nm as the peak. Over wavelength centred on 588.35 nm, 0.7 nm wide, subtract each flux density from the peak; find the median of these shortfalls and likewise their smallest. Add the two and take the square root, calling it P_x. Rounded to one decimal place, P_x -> 2.6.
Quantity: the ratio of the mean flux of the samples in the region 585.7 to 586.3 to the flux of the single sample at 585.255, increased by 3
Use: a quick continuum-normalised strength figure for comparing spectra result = 3.96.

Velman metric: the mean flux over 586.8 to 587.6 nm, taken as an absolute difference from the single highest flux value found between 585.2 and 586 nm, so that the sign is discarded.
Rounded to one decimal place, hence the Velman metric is 0.9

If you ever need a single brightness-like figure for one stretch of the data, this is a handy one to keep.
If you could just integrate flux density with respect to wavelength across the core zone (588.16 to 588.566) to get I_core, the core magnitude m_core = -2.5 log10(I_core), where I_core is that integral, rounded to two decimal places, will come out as -1.61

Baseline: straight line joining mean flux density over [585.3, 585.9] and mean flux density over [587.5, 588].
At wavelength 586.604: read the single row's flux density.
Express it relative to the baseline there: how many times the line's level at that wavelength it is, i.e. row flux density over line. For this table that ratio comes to 1.05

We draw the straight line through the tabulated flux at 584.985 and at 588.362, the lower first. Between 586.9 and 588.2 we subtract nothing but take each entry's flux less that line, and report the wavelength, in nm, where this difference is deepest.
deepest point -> 588.092 nm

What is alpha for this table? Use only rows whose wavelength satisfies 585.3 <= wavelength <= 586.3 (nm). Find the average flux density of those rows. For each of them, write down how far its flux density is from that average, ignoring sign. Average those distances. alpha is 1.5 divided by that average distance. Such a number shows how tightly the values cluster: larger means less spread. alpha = 15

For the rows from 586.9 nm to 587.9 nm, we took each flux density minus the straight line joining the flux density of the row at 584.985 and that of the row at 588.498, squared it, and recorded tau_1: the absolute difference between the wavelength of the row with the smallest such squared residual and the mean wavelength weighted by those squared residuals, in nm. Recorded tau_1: 0.41 nm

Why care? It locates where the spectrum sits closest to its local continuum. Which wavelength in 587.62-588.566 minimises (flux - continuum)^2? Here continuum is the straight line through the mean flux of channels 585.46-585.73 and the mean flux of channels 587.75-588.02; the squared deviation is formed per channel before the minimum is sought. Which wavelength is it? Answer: 587.956 nm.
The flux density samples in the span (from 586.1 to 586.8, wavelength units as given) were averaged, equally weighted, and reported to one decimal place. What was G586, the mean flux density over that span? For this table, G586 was 14.9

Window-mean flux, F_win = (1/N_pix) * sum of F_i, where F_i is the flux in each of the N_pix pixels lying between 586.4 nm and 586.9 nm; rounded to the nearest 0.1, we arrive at 15.0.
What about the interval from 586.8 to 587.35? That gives 14.7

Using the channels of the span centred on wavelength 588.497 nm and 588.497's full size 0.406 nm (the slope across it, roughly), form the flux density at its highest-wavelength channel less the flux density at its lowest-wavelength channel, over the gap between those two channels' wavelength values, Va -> -7.0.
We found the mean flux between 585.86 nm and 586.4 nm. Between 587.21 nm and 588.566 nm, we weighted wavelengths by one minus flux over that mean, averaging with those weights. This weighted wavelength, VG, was 588.14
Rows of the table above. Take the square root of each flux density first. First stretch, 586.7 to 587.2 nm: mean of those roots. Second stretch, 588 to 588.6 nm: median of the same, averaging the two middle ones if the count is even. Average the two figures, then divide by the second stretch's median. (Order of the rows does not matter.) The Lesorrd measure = 1.07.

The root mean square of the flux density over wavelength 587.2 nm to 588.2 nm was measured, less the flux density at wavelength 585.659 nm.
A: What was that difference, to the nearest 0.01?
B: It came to -1.29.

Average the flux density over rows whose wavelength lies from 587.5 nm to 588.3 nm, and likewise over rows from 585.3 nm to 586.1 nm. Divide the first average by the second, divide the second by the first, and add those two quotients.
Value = 2.02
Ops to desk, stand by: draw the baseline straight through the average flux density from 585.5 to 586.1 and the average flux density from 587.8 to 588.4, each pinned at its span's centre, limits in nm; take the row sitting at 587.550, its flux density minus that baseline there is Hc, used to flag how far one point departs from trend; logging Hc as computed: 1.1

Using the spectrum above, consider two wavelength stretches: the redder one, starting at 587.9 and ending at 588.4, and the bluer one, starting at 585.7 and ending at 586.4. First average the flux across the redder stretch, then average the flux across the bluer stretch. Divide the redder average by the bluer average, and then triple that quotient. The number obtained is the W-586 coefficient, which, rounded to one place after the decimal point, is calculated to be 2.4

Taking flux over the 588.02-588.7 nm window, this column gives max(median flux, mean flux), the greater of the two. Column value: 10.85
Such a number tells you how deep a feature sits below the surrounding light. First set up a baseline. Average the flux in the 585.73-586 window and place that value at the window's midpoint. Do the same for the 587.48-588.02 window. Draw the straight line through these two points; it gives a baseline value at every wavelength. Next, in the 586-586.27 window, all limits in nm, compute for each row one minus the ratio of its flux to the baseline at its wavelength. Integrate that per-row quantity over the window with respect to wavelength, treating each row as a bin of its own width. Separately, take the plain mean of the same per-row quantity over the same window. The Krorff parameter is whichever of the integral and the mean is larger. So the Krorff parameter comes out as -0.005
